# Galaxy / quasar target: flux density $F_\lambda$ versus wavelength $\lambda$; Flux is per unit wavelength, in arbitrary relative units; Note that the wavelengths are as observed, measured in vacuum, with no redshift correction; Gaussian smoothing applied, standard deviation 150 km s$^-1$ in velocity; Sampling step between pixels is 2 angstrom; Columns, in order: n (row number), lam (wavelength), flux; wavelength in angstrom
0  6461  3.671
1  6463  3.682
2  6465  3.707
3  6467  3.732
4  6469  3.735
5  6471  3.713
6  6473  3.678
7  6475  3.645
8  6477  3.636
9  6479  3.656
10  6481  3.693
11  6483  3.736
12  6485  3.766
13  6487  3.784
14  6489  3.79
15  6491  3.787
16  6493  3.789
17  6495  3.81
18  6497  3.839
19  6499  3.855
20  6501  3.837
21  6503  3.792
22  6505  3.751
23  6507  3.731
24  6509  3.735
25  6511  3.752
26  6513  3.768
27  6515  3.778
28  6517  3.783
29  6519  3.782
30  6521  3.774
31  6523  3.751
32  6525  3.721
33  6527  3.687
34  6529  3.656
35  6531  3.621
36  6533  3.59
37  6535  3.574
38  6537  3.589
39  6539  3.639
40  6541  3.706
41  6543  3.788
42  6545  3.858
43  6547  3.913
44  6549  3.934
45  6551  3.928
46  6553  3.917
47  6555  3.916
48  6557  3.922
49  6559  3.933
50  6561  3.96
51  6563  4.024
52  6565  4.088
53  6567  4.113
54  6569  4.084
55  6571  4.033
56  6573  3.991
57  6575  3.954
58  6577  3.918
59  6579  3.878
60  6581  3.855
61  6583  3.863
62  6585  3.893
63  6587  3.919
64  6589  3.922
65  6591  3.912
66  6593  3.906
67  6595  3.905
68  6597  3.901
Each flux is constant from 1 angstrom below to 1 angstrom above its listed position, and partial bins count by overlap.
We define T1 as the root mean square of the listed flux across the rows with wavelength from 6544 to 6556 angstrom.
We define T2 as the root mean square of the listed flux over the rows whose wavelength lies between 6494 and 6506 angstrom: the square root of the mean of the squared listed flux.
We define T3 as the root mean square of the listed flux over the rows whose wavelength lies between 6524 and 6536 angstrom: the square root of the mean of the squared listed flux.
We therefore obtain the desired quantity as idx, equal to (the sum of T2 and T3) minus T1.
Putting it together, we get 3.54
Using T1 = 3.91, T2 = 3.81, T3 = 3.64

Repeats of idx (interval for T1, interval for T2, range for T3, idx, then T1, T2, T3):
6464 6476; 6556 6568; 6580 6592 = 4.20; 3.70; 4.01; 3.89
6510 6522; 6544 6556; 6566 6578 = 4.15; 3.77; 3.91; 4.02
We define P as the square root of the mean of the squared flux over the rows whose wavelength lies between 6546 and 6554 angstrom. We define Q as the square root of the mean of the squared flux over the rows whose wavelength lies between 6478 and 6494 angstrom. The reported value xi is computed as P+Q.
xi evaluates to 7.7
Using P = 3.92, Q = 3.75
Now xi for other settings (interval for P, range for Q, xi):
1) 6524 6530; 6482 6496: 7.5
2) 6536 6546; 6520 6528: 7.5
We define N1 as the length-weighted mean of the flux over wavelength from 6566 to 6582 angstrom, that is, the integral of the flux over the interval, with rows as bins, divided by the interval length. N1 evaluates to 3.98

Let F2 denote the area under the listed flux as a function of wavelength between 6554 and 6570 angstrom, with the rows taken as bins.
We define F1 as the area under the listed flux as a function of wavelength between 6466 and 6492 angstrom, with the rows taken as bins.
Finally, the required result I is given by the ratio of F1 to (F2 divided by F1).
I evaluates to 146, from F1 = 97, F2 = 64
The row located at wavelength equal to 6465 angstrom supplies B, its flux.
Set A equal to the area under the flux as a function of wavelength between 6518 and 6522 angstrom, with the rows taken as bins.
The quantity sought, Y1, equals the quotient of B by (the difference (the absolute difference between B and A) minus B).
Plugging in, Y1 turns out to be 0.482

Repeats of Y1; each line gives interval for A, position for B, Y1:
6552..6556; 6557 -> 0.501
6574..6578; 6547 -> 0.494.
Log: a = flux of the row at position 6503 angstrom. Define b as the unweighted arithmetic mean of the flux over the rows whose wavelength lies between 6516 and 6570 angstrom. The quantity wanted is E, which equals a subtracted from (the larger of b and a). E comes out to 0.03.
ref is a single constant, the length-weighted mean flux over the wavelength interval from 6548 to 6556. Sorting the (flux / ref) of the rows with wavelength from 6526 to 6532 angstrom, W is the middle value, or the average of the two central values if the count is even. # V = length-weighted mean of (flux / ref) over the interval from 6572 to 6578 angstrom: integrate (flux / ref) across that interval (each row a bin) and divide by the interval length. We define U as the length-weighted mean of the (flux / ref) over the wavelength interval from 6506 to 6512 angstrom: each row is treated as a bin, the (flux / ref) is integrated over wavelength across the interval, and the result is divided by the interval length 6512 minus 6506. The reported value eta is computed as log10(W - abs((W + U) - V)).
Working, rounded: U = 0.953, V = 1.01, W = 0.932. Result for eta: -1.26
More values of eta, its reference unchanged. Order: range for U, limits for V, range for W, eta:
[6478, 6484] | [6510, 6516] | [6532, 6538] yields -1.74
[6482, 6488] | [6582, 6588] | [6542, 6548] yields -1.48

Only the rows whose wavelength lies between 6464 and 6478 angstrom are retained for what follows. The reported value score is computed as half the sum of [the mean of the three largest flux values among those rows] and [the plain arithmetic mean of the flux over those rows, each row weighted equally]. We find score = 3.71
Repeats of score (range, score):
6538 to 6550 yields 3.85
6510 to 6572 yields 3.96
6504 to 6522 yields 3.77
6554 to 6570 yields 4.05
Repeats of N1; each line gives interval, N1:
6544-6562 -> 3.92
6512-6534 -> 3.72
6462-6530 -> 3.75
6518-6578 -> 3.85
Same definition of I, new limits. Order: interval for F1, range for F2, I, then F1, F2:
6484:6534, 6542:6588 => 195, 188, 181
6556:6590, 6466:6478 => 410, 135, 44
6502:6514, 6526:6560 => 16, 45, 128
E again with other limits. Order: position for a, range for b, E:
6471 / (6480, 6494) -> 0.05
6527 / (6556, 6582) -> 0.29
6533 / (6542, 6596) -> 0.35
